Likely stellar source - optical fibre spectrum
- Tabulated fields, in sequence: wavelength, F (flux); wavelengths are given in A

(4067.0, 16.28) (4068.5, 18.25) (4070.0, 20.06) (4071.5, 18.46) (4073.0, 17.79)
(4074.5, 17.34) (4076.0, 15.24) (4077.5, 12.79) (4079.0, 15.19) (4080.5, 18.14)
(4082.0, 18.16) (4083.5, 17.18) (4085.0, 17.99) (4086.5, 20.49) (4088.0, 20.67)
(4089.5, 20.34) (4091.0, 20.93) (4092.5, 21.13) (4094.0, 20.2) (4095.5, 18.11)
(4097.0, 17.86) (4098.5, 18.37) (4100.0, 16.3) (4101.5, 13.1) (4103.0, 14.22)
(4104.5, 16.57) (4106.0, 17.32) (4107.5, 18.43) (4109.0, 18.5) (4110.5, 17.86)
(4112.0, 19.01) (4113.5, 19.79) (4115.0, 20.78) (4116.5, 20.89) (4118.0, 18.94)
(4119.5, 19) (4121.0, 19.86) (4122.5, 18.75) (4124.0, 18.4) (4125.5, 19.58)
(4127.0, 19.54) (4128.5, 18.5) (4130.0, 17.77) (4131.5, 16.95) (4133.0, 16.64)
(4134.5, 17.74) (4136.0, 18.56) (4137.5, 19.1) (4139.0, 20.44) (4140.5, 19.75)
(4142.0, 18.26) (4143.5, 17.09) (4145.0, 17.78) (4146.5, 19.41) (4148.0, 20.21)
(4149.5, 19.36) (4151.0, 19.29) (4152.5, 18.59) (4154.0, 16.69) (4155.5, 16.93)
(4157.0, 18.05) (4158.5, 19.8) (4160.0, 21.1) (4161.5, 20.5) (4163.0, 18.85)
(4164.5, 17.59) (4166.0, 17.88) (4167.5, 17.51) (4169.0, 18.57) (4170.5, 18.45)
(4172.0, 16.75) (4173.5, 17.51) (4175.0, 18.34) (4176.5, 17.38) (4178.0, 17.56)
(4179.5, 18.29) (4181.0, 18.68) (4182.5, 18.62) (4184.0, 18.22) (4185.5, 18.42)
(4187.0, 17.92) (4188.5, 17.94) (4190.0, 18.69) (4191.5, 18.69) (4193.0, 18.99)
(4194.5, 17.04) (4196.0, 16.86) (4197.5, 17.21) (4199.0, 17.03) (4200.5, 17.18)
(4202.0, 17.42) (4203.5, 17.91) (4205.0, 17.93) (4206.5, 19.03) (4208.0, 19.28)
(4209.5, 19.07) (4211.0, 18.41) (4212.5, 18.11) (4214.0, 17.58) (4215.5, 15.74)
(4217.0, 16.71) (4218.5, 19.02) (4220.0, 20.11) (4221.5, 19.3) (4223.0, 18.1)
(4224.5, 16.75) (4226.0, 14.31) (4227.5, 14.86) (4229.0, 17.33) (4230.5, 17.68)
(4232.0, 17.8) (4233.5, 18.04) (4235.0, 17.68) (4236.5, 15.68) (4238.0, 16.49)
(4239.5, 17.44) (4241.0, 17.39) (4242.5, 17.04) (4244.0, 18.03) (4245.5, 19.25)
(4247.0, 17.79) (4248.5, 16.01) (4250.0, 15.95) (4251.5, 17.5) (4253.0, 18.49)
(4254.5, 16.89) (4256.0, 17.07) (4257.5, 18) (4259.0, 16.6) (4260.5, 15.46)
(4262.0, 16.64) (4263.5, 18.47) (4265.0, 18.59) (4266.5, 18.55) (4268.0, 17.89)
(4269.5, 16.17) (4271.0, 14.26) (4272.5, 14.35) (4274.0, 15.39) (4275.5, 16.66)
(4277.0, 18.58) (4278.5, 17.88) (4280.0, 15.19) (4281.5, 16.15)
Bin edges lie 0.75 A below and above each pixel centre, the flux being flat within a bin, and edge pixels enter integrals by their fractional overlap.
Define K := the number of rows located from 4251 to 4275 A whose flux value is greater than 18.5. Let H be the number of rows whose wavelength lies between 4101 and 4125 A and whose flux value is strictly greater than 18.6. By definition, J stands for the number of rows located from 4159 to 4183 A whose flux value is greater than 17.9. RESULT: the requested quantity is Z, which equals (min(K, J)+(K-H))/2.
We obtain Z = -2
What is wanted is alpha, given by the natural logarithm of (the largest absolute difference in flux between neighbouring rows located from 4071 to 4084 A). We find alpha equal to 1.1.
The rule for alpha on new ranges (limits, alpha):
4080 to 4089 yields 0.9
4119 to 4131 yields 0.2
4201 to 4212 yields 0.1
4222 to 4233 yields 0.9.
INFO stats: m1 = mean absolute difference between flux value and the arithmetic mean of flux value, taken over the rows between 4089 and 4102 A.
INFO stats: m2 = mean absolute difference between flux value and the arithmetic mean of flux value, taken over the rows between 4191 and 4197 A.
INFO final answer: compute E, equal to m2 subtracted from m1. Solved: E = 1.0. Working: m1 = 1.9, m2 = 0.9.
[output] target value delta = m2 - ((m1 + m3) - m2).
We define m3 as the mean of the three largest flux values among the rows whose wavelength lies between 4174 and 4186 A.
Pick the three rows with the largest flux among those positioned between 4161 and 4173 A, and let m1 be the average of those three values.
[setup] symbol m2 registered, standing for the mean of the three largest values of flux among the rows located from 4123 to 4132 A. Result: 0.5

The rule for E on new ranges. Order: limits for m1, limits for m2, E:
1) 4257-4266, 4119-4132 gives 0.3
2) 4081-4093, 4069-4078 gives -0.6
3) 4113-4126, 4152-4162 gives -0.7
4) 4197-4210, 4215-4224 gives -0.6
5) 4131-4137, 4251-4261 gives -0.1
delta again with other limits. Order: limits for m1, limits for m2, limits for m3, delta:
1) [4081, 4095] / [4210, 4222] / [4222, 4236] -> 0.1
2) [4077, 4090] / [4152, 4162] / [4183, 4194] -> 1.6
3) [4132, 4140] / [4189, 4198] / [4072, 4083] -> 0.2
